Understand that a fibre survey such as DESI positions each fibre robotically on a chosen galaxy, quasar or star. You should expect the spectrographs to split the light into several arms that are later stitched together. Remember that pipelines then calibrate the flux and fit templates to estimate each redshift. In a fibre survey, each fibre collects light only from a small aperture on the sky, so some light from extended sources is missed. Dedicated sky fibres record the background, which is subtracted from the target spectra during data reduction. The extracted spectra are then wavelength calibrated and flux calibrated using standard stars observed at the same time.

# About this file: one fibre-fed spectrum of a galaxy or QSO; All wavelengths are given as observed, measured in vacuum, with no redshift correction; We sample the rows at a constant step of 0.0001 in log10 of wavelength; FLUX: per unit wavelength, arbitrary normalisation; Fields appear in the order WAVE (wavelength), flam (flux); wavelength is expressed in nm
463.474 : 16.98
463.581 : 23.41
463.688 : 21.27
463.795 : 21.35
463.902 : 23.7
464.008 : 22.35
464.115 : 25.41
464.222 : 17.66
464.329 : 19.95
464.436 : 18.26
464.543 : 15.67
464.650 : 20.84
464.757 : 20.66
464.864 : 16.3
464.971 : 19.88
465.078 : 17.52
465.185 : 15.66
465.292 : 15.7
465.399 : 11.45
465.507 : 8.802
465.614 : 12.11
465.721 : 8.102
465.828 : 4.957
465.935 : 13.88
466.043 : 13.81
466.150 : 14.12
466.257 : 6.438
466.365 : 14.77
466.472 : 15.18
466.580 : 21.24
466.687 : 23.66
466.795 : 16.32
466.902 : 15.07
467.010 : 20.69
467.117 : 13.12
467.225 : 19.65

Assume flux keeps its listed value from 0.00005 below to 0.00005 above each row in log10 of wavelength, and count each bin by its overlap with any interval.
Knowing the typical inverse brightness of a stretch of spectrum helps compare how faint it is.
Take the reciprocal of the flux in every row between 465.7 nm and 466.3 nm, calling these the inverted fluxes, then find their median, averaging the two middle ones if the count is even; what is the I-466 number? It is 0.098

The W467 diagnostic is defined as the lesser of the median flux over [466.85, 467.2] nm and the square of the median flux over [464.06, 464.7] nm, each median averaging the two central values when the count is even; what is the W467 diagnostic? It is 15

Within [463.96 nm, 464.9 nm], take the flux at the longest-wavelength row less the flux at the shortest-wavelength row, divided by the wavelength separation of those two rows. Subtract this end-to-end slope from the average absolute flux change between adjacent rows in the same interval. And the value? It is 10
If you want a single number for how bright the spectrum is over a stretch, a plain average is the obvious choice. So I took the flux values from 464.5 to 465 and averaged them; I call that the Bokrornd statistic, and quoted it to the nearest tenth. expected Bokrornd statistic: 18.7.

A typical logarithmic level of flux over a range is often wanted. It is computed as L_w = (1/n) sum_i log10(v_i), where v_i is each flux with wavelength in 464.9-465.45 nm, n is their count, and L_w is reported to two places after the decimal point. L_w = 1.20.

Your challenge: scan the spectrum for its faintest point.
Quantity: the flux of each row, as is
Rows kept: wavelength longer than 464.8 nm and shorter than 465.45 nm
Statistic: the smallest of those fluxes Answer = 11.45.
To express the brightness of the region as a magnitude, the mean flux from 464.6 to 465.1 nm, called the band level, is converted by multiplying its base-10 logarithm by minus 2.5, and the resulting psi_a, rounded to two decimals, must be -3.20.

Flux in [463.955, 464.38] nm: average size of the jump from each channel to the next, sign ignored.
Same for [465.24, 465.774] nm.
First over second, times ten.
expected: 12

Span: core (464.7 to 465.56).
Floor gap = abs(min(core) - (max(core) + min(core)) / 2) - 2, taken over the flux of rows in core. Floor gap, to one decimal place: 3.9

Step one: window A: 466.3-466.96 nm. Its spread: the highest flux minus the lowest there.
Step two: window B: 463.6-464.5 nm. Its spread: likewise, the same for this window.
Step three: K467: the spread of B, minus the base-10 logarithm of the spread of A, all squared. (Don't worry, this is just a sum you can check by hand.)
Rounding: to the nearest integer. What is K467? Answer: 46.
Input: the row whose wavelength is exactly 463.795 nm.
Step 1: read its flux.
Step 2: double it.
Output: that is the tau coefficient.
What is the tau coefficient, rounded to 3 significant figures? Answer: 42.7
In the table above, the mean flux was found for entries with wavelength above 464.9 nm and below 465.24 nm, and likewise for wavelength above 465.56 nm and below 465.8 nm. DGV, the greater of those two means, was 18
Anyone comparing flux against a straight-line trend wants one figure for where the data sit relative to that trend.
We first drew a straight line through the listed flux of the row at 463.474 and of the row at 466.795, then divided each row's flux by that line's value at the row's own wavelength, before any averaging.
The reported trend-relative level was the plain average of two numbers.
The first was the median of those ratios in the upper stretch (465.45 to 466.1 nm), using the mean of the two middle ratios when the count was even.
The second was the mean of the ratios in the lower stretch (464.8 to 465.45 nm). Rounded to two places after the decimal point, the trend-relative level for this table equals 0.80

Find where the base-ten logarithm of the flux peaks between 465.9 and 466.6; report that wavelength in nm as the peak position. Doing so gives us 466.580 nm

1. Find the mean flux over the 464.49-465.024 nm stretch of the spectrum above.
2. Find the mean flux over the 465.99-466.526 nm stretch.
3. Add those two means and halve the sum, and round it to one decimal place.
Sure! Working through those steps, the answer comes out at 15.8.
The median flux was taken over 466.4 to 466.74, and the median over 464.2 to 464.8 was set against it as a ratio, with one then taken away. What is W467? -0.1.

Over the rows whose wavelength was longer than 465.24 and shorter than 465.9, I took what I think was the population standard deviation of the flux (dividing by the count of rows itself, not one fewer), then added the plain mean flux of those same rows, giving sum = 14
